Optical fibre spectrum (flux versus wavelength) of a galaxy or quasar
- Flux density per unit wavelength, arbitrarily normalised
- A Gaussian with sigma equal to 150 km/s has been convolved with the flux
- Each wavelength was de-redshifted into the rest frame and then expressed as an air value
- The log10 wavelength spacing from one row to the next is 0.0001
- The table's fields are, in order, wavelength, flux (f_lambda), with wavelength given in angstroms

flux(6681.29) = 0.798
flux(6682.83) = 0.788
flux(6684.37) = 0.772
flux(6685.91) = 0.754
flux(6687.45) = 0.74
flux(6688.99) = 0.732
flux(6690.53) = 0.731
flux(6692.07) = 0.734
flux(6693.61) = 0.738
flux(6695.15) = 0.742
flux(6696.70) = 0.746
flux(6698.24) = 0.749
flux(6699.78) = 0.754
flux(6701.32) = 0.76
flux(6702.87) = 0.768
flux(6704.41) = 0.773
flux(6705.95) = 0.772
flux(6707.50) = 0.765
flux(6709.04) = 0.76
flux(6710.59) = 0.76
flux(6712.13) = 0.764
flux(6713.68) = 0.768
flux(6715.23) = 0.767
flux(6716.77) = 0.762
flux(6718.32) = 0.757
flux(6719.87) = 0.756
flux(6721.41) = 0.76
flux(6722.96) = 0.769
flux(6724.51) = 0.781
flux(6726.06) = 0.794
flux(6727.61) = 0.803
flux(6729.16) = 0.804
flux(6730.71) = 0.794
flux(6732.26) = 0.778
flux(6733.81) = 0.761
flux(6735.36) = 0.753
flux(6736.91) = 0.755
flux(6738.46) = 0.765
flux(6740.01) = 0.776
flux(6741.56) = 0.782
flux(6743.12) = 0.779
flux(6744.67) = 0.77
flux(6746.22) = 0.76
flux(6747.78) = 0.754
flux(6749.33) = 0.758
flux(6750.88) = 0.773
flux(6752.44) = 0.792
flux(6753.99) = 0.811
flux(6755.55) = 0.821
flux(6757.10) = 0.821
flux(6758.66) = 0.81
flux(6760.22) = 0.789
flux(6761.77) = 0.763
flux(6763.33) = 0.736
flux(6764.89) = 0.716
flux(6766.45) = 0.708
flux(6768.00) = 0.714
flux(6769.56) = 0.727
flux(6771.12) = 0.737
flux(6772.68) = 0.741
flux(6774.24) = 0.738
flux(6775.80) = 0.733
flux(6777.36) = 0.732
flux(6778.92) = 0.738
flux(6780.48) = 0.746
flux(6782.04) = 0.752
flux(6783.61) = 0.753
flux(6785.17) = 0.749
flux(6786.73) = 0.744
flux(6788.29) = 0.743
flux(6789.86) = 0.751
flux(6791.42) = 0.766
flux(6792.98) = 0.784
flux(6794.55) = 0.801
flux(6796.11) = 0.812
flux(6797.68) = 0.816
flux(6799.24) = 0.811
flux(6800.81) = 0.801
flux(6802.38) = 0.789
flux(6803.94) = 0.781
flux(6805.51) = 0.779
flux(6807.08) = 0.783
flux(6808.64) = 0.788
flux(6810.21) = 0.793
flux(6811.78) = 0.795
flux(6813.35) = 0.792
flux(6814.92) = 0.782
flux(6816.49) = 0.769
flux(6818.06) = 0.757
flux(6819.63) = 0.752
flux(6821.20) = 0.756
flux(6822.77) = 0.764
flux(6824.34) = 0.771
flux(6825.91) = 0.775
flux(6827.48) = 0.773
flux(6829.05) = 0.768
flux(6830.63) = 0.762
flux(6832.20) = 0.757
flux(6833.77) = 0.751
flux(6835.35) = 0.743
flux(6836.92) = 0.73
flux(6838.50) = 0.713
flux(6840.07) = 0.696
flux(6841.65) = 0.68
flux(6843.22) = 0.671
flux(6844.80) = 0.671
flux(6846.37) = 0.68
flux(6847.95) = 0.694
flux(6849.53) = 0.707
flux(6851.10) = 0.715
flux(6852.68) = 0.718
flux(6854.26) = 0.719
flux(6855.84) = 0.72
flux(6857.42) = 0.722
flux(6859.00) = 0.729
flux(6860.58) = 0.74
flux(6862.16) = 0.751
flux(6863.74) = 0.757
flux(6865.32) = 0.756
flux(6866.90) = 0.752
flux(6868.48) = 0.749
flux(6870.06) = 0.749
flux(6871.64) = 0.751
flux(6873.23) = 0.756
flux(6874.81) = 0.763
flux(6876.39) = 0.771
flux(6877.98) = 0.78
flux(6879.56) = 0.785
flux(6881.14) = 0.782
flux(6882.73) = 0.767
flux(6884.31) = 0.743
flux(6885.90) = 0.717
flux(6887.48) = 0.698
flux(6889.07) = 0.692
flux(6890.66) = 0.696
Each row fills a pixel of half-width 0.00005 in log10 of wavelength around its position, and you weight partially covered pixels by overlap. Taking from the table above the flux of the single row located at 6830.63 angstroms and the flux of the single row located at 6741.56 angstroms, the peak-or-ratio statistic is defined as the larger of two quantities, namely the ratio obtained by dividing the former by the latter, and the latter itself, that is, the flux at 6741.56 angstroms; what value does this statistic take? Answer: 0.97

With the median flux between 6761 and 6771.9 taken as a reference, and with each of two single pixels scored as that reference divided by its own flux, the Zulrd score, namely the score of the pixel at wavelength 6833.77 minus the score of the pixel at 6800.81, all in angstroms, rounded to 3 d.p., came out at 0.060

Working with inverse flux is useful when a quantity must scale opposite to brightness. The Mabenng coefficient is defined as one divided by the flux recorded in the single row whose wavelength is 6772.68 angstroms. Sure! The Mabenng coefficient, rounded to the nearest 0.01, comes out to 1.35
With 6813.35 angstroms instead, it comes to 1.26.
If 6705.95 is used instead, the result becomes 1.30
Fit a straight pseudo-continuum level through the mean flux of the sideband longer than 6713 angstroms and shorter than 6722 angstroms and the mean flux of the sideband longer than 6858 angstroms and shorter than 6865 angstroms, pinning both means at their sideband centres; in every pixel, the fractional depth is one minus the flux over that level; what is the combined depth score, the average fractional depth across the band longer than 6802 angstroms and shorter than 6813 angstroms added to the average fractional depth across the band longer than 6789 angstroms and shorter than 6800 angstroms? -0.10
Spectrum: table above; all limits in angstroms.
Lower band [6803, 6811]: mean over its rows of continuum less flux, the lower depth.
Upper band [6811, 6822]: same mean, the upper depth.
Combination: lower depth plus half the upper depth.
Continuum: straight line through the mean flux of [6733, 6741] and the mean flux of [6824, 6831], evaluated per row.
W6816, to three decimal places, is -0.018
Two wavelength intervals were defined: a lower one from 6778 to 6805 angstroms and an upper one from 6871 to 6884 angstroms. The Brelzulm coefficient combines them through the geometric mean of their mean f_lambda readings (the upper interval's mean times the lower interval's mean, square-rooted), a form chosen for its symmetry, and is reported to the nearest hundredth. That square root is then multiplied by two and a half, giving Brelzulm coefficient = 1.93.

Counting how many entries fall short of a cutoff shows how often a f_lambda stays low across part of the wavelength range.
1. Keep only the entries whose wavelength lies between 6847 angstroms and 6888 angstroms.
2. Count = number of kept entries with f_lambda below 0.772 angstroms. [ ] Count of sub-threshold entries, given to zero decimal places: 23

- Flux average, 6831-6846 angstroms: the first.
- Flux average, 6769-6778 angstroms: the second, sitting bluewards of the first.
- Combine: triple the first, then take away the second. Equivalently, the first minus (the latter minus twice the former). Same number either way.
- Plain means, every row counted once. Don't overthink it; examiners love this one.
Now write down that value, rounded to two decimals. 1.40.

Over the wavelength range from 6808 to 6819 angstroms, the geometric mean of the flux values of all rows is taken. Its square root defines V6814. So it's 0.884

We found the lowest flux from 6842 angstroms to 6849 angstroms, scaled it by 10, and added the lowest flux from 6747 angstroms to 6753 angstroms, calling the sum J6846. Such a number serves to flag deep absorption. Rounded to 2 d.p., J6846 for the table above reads 7.46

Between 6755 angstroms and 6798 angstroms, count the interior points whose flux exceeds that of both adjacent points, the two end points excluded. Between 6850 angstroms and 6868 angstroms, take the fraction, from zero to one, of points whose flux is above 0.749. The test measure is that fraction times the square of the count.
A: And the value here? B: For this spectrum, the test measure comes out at 1.5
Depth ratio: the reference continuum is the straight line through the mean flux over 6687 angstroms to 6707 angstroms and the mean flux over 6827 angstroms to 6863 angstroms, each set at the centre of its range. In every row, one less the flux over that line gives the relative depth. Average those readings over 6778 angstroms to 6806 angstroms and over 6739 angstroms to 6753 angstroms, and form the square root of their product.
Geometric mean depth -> 0.049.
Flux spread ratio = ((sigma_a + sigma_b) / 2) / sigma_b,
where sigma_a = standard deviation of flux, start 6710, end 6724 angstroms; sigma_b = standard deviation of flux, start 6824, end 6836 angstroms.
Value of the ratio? 0.71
